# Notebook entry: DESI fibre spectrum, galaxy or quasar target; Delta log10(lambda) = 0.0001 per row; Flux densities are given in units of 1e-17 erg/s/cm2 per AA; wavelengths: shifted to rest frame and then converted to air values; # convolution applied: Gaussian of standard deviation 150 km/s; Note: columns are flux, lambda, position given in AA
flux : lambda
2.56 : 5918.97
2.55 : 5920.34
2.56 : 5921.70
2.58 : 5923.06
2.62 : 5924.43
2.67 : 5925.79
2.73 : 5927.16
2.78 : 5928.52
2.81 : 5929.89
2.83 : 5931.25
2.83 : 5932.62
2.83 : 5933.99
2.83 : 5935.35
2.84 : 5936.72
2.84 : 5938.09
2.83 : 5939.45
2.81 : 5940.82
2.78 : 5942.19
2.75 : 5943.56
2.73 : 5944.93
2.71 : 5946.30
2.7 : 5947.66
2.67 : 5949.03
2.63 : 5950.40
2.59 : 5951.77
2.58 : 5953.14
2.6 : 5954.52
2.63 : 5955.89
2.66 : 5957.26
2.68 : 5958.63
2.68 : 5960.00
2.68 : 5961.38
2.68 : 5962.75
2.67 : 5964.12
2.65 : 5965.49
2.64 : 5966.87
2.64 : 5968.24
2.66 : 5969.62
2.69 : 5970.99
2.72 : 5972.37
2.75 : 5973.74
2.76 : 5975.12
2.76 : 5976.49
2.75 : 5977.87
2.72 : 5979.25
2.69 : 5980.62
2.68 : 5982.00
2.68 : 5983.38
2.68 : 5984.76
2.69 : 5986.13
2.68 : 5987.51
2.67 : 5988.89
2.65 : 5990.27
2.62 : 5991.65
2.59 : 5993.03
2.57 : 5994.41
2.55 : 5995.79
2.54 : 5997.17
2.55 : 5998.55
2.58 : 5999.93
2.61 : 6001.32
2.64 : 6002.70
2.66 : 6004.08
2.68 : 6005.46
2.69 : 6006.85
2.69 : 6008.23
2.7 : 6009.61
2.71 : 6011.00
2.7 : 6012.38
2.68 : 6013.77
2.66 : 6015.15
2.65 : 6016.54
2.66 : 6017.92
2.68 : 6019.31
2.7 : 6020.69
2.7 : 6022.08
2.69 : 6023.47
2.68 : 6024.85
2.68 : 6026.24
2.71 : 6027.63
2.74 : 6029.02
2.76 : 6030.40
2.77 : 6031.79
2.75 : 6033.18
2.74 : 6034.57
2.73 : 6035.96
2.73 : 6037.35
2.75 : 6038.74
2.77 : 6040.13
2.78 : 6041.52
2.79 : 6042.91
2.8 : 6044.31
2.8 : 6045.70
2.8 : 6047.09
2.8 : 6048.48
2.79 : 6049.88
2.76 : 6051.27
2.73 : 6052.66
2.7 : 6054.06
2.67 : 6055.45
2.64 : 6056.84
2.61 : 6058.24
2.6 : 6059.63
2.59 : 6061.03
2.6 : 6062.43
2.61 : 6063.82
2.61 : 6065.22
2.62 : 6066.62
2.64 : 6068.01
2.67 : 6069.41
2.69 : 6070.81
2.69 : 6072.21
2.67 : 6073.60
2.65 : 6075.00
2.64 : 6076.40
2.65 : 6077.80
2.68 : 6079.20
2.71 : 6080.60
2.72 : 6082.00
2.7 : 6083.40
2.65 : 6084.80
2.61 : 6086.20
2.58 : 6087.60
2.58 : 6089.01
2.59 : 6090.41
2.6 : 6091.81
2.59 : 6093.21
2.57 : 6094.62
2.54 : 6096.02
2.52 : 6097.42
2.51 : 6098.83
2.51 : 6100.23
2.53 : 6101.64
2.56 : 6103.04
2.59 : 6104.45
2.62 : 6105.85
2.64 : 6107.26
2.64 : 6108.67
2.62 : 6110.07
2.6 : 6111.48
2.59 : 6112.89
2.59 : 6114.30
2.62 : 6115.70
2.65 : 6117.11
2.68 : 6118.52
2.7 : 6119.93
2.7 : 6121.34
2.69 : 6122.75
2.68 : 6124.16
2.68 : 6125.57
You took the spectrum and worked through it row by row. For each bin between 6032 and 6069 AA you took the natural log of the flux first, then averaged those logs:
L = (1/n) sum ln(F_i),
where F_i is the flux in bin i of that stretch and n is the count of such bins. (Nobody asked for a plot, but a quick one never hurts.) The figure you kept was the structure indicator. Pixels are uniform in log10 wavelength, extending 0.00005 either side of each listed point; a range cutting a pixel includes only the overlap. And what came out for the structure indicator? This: 1.00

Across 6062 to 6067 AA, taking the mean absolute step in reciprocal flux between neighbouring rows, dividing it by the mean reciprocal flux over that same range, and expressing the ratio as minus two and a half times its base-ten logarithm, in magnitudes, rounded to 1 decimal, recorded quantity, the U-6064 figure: 6.5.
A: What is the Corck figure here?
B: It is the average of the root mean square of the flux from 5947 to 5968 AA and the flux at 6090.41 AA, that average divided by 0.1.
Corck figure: 26.2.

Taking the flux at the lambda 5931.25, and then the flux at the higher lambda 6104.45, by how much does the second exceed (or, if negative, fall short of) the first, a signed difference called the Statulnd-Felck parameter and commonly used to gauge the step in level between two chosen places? -0.24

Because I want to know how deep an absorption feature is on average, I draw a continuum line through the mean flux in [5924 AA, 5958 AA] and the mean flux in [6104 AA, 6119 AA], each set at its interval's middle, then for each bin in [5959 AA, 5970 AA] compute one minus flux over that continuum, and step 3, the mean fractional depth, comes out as 0.020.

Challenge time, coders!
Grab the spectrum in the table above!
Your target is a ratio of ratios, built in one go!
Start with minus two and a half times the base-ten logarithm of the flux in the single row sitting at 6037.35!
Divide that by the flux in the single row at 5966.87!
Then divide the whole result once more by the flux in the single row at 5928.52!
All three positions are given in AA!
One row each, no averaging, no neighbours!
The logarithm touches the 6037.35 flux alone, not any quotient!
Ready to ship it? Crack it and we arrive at -0.149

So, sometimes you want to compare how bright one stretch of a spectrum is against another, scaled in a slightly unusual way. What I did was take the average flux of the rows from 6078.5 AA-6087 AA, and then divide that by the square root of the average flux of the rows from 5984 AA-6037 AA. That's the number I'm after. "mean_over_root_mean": 1.64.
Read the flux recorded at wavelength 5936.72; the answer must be 2.84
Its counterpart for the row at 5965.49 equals 2.65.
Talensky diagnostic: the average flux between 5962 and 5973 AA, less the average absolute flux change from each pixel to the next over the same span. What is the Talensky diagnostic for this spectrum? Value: 2.65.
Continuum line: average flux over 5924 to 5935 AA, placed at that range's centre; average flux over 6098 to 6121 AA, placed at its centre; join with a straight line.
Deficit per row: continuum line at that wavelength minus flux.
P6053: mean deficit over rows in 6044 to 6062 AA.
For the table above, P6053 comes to -0.06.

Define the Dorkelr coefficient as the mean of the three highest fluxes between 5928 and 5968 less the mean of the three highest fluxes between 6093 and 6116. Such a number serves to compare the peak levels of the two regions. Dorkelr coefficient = 0.20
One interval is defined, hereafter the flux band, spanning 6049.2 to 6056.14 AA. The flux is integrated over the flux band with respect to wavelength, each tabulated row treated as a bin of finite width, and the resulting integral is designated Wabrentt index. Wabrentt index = 19.0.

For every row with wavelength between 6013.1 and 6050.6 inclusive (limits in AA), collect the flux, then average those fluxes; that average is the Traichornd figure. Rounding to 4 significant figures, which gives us 2.733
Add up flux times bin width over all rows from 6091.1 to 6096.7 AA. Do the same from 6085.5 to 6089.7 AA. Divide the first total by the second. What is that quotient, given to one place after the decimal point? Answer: 1.3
